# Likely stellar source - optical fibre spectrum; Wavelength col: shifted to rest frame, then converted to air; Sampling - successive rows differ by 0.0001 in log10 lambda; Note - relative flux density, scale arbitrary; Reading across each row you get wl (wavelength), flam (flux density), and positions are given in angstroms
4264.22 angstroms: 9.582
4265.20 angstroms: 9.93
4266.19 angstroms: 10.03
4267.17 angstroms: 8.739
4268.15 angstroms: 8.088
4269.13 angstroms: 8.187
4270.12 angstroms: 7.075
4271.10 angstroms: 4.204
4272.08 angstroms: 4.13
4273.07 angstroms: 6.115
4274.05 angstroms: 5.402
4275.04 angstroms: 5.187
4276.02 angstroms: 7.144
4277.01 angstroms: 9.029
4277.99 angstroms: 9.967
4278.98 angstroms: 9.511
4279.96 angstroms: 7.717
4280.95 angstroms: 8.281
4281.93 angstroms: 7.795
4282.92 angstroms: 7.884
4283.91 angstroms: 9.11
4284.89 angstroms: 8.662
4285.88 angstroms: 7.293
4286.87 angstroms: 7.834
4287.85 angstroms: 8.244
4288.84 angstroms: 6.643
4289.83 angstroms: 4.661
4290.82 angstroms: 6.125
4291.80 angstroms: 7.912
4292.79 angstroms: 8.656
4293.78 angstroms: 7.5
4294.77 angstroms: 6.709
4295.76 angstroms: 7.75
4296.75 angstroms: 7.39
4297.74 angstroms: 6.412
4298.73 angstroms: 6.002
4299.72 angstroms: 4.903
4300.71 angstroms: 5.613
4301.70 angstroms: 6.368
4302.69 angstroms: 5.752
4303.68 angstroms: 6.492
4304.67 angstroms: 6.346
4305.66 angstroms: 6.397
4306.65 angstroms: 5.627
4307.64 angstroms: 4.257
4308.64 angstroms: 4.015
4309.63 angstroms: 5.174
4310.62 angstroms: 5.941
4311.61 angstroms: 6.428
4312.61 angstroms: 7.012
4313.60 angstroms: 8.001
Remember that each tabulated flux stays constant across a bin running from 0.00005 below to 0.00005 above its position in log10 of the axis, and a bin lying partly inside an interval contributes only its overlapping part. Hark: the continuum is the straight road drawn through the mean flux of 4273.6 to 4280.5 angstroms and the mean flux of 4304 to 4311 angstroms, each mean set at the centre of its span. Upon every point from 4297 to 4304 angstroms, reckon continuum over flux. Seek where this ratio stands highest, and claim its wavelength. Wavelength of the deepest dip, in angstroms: 4299.72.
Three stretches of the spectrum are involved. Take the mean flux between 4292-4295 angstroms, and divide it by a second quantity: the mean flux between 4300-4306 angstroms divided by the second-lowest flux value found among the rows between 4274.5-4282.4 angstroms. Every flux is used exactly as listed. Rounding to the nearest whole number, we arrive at 9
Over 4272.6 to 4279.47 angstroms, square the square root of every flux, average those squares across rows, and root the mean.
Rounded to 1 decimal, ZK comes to 2.7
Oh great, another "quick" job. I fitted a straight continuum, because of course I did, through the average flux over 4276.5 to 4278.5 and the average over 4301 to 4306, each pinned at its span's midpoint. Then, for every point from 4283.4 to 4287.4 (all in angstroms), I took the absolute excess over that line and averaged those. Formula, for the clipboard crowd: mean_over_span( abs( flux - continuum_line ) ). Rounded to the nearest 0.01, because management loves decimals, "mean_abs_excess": 0.54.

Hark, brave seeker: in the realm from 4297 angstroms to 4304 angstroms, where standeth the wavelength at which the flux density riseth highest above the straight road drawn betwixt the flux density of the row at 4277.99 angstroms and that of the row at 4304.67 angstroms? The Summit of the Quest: 4303.68 angstroms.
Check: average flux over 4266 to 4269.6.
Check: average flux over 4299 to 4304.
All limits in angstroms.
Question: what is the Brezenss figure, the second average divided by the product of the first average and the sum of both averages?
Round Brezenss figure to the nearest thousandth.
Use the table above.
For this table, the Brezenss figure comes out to 0.046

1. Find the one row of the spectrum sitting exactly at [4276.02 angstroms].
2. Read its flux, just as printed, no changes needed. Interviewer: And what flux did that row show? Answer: 7.144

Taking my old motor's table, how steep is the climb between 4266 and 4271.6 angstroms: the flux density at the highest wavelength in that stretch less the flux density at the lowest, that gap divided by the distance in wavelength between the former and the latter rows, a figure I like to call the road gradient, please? -1.2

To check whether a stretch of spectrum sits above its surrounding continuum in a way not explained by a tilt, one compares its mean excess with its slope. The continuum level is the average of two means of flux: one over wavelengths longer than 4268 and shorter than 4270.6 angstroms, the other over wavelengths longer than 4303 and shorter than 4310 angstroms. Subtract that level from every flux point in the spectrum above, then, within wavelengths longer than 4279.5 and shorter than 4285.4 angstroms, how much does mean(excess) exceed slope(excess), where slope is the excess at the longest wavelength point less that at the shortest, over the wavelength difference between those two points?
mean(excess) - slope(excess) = 1.4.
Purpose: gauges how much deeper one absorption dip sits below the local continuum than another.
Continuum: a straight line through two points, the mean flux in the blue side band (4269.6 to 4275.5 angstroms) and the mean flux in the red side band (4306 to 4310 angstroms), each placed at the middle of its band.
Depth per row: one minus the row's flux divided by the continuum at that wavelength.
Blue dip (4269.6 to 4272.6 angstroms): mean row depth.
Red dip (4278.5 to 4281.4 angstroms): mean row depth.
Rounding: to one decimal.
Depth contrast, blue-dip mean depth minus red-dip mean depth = 0.7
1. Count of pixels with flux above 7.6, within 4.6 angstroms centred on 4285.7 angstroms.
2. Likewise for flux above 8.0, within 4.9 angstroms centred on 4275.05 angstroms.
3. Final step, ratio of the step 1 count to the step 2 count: 4.0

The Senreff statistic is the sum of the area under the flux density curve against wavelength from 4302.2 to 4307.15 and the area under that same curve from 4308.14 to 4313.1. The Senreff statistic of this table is 58.7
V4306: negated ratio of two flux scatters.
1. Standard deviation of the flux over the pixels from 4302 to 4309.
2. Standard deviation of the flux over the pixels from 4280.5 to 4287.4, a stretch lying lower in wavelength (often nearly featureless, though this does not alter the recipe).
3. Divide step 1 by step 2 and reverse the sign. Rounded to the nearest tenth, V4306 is -1.7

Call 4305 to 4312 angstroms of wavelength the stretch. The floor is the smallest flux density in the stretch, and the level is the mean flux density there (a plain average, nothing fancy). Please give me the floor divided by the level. 0.74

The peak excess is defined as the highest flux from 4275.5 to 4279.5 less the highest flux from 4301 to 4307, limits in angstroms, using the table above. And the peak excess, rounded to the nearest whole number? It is 3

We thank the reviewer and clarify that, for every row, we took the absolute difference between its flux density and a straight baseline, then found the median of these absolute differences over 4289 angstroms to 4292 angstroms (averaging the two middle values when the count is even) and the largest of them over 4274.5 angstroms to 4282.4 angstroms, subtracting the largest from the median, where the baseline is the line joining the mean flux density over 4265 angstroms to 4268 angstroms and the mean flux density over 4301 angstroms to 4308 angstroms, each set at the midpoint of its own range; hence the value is -2.4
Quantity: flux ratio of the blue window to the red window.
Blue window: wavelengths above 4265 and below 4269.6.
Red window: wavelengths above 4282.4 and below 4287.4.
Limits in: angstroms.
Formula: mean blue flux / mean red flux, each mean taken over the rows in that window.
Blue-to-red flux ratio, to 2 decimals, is 1.10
